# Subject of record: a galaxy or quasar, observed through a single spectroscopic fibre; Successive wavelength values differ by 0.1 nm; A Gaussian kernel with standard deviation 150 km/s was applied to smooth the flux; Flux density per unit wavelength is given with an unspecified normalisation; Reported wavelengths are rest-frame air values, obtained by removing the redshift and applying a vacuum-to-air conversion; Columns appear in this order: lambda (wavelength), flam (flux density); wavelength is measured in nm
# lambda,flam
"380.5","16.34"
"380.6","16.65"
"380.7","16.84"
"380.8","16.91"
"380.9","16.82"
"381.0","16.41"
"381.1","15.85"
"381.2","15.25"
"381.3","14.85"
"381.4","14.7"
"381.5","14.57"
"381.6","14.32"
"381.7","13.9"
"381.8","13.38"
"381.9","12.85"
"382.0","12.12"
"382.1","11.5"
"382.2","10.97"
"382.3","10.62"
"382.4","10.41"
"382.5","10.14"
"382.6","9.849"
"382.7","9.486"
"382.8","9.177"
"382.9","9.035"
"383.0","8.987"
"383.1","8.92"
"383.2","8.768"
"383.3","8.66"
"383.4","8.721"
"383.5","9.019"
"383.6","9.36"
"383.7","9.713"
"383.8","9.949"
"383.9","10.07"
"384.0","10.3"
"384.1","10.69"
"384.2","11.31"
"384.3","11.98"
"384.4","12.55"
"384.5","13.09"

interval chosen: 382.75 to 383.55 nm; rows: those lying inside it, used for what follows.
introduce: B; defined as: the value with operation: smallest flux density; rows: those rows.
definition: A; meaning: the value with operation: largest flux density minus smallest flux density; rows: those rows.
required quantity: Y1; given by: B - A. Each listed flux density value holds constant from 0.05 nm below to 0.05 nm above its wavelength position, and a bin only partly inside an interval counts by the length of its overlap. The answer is 8.1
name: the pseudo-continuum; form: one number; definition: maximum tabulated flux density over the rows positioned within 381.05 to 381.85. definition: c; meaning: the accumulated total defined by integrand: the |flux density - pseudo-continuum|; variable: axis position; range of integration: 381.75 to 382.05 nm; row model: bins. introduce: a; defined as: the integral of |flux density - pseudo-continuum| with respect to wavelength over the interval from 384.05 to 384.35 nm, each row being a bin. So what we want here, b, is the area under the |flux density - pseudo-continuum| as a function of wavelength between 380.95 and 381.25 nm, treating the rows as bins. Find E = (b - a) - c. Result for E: -2.2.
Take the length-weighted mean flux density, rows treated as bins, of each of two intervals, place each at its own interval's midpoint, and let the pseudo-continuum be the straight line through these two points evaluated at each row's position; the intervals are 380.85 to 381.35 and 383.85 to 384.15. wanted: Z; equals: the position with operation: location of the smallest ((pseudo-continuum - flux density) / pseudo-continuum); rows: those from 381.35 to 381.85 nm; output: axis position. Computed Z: 381.5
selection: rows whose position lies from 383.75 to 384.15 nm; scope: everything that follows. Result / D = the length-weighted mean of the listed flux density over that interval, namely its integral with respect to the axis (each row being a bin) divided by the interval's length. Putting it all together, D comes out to 10.3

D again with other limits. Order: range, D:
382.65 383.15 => 9.1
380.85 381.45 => 15.6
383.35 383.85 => 9.4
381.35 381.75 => 14.4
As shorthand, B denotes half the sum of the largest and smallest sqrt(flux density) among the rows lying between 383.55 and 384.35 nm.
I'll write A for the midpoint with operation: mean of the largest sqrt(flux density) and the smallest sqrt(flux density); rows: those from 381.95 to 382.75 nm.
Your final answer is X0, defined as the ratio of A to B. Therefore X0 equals 1.0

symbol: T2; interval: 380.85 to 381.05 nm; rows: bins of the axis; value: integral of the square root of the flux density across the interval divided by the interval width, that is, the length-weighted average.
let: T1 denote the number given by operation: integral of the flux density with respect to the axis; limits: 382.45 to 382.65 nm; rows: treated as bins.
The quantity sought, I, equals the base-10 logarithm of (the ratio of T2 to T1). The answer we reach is 0.31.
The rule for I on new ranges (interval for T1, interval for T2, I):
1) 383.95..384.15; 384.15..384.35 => 0.21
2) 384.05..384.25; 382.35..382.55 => 0.16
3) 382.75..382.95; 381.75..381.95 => 0.30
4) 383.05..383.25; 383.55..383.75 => 0.24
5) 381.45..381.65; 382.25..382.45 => 0.05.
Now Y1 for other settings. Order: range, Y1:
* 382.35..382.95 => 7.7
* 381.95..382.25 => 9.8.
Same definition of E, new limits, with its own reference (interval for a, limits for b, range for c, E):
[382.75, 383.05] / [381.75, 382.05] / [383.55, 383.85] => -3.0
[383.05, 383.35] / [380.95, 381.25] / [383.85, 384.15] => -3.7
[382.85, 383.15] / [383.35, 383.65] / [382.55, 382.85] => -1.9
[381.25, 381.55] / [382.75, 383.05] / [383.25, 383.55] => -0.4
